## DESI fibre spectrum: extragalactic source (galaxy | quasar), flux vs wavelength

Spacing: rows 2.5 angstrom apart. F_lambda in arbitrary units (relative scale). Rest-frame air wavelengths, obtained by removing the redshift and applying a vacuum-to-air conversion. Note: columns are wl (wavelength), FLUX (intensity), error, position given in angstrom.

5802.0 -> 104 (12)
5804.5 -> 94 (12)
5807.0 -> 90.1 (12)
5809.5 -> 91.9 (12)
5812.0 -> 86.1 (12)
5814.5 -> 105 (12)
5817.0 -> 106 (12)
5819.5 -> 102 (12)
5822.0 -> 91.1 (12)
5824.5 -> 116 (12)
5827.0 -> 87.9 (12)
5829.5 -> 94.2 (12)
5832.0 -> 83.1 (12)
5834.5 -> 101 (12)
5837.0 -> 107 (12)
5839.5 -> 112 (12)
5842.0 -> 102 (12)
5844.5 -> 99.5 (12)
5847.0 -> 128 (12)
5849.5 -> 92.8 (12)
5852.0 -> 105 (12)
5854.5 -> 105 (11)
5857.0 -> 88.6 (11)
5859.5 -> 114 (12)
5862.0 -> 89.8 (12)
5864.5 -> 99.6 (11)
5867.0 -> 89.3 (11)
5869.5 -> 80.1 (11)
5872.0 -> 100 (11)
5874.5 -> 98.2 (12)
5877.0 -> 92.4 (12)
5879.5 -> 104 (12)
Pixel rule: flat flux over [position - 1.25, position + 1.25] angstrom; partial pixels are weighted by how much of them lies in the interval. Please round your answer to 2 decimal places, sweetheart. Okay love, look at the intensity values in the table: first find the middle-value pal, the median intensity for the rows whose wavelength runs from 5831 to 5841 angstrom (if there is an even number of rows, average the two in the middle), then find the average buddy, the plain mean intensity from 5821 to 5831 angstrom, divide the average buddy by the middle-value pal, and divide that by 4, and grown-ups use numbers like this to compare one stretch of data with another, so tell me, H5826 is 0.23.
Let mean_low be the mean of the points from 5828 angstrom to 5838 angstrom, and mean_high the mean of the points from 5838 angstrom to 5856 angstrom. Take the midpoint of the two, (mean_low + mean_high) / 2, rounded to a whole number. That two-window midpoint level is 101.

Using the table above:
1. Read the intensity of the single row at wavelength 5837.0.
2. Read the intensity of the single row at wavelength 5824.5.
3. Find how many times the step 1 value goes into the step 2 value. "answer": 1.08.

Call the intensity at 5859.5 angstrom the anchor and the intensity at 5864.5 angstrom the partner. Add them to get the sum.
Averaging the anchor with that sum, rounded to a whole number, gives 164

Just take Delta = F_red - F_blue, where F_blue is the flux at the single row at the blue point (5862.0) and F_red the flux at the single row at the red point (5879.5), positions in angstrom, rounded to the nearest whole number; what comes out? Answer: 14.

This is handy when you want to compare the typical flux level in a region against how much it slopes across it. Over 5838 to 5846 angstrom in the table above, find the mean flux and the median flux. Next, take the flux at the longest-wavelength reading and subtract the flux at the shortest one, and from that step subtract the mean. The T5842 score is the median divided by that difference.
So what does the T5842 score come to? -0.87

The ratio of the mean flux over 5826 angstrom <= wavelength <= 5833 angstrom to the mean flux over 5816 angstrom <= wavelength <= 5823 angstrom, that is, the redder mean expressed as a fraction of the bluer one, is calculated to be 0.89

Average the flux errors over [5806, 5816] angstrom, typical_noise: 12.0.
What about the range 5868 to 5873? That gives 11.0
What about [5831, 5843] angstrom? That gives 12.0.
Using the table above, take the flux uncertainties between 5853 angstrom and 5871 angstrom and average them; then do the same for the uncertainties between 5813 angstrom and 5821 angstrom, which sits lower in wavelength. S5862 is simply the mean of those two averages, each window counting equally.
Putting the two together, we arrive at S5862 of 11.6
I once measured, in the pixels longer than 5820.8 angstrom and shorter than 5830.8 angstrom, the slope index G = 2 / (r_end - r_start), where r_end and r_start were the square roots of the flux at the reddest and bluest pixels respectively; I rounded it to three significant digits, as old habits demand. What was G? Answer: 12.4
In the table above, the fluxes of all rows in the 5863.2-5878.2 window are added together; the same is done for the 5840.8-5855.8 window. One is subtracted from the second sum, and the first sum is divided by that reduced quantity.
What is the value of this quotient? 0.89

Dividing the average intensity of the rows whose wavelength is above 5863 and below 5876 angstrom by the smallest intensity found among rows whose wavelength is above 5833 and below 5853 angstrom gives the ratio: 1.01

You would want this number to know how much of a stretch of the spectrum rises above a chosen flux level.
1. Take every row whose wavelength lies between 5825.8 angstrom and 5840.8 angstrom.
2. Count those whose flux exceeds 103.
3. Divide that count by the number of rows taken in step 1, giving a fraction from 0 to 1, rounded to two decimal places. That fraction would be 0.33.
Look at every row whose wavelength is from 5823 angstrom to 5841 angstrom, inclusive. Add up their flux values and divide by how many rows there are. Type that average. 100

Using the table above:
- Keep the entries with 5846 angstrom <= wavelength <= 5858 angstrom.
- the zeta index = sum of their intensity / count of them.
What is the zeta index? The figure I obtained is 104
